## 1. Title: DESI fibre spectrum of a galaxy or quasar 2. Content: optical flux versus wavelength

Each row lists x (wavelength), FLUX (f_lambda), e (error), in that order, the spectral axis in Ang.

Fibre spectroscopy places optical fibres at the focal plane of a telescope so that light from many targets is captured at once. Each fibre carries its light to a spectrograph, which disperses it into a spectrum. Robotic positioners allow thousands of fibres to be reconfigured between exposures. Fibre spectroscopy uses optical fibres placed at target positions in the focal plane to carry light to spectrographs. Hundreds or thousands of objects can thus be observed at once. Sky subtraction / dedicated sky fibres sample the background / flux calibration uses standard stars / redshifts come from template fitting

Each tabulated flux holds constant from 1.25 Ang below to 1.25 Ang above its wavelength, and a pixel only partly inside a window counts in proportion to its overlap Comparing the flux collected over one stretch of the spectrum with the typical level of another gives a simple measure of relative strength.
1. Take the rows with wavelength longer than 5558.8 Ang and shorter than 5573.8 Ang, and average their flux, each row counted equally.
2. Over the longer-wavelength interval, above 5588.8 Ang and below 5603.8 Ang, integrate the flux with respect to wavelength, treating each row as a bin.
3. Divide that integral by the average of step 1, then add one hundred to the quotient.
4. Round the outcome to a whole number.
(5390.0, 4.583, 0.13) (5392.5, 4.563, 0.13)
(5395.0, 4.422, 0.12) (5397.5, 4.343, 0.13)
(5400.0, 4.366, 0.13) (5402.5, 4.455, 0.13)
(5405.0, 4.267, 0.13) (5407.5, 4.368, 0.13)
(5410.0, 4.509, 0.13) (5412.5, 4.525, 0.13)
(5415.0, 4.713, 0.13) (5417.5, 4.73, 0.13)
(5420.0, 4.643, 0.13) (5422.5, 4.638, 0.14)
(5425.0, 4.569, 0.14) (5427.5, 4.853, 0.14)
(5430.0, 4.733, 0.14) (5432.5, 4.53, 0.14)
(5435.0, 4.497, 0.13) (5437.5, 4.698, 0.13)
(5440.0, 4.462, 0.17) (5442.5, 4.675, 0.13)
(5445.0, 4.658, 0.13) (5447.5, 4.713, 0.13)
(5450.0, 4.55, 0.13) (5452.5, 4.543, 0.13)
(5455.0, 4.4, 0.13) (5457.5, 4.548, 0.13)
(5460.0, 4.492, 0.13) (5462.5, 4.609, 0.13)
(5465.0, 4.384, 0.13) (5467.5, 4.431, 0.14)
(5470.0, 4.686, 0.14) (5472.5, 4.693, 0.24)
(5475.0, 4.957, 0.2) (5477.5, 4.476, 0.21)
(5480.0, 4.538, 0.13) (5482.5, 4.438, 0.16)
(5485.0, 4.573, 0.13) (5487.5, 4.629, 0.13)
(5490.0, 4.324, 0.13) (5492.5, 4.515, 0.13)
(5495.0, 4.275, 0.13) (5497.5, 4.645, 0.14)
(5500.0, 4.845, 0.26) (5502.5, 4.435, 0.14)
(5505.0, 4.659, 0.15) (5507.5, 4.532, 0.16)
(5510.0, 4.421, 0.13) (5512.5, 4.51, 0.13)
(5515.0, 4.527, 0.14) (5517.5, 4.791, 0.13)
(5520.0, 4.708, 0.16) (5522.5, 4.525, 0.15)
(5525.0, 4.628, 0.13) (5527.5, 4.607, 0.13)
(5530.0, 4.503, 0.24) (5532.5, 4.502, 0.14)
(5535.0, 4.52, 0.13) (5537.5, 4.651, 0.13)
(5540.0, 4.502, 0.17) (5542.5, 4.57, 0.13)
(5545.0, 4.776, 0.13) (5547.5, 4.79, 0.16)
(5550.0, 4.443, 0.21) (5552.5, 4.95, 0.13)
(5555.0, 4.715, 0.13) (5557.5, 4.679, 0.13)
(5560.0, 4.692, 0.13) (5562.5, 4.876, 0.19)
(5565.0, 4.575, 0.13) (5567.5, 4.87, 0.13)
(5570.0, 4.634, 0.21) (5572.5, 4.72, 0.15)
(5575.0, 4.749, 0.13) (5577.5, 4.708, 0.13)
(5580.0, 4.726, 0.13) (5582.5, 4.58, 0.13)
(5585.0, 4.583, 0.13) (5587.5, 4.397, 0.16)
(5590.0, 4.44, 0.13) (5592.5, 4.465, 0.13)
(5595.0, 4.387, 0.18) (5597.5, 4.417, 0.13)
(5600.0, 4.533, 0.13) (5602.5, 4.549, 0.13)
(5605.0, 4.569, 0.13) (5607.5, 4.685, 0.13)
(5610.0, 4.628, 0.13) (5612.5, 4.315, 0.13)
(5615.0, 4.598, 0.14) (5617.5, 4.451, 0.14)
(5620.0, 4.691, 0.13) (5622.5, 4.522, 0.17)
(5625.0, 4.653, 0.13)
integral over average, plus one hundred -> 114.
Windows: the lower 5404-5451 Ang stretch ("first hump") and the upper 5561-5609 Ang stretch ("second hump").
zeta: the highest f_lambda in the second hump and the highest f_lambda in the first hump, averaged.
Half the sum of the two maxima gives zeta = 4.86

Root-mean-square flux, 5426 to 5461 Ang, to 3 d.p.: 4.598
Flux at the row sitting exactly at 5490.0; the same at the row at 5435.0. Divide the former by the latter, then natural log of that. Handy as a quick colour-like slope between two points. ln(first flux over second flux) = -0.039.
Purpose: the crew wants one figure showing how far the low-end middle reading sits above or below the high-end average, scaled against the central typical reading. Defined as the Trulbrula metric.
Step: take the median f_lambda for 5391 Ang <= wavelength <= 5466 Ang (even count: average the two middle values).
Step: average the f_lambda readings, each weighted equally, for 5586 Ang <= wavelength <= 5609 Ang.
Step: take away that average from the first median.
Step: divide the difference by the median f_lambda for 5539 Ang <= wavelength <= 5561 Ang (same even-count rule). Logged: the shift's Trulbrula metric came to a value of 0.011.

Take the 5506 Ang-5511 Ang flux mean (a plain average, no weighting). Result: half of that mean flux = 2.24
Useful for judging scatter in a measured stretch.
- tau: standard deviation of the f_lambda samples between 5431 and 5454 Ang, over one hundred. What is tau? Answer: 0.0009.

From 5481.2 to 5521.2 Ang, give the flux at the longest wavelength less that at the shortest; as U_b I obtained 0.27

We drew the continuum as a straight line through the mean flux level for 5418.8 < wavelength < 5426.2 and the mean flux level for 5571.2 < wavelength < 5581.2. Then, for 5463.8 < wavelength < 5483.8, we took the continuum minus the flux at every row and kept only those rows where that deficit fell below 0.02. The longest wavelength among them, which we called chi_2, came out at 5475.0 Ang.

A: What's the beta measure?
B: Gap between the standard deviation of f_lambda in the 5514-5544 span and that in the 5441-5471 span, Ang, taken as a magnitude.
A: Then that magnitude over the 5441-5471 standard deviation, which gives 0.18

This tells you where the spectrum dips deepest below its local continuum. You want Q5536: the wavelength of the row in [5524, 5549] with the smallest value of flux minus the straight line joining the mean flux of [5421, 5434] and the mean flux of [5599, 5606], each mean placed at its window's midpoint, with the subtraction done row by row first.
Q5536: 5530.0 Ang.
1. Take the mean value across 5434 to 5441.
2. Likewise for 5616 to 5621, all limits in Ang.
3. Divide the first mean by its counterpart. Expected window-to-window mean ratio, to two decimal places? 1.00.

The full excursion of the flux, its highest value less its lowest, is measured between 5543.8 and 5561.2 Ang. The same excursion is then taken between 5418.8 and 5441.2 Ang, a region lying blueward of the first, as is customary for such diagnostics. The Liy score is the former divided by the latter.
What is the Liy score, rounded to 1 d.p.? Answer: 1.3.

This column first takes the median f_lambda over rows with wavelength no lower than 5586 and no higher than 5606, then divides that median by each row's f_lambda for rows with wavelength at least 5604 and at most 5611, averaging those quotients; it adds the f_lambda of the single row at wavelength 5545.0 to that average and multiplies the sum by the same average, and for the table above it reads 5.52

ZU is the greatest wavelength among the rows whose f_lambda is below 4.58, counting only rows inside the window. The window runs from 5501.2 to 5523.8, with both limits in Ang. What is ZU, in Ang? 5522.5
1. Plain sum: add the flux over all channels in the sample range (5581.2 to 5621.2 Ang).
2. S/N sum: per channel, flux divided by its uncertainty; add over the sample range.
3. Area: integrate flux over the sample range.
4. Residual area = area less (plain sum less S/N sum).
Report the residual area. 644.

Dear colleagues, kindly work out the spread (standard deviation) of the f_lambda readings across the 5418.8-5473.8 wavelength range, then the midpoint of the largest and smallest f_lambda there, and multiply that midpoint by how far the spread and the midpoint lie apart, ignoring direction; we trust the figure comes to 20.8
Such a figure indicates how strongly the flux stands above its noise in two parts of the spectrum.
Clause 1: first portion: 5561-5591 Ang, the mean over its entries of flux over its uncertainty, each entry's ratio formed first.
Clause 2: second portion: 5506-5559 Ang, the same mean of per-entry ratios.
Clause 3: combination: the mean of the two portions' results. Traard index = 32.5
